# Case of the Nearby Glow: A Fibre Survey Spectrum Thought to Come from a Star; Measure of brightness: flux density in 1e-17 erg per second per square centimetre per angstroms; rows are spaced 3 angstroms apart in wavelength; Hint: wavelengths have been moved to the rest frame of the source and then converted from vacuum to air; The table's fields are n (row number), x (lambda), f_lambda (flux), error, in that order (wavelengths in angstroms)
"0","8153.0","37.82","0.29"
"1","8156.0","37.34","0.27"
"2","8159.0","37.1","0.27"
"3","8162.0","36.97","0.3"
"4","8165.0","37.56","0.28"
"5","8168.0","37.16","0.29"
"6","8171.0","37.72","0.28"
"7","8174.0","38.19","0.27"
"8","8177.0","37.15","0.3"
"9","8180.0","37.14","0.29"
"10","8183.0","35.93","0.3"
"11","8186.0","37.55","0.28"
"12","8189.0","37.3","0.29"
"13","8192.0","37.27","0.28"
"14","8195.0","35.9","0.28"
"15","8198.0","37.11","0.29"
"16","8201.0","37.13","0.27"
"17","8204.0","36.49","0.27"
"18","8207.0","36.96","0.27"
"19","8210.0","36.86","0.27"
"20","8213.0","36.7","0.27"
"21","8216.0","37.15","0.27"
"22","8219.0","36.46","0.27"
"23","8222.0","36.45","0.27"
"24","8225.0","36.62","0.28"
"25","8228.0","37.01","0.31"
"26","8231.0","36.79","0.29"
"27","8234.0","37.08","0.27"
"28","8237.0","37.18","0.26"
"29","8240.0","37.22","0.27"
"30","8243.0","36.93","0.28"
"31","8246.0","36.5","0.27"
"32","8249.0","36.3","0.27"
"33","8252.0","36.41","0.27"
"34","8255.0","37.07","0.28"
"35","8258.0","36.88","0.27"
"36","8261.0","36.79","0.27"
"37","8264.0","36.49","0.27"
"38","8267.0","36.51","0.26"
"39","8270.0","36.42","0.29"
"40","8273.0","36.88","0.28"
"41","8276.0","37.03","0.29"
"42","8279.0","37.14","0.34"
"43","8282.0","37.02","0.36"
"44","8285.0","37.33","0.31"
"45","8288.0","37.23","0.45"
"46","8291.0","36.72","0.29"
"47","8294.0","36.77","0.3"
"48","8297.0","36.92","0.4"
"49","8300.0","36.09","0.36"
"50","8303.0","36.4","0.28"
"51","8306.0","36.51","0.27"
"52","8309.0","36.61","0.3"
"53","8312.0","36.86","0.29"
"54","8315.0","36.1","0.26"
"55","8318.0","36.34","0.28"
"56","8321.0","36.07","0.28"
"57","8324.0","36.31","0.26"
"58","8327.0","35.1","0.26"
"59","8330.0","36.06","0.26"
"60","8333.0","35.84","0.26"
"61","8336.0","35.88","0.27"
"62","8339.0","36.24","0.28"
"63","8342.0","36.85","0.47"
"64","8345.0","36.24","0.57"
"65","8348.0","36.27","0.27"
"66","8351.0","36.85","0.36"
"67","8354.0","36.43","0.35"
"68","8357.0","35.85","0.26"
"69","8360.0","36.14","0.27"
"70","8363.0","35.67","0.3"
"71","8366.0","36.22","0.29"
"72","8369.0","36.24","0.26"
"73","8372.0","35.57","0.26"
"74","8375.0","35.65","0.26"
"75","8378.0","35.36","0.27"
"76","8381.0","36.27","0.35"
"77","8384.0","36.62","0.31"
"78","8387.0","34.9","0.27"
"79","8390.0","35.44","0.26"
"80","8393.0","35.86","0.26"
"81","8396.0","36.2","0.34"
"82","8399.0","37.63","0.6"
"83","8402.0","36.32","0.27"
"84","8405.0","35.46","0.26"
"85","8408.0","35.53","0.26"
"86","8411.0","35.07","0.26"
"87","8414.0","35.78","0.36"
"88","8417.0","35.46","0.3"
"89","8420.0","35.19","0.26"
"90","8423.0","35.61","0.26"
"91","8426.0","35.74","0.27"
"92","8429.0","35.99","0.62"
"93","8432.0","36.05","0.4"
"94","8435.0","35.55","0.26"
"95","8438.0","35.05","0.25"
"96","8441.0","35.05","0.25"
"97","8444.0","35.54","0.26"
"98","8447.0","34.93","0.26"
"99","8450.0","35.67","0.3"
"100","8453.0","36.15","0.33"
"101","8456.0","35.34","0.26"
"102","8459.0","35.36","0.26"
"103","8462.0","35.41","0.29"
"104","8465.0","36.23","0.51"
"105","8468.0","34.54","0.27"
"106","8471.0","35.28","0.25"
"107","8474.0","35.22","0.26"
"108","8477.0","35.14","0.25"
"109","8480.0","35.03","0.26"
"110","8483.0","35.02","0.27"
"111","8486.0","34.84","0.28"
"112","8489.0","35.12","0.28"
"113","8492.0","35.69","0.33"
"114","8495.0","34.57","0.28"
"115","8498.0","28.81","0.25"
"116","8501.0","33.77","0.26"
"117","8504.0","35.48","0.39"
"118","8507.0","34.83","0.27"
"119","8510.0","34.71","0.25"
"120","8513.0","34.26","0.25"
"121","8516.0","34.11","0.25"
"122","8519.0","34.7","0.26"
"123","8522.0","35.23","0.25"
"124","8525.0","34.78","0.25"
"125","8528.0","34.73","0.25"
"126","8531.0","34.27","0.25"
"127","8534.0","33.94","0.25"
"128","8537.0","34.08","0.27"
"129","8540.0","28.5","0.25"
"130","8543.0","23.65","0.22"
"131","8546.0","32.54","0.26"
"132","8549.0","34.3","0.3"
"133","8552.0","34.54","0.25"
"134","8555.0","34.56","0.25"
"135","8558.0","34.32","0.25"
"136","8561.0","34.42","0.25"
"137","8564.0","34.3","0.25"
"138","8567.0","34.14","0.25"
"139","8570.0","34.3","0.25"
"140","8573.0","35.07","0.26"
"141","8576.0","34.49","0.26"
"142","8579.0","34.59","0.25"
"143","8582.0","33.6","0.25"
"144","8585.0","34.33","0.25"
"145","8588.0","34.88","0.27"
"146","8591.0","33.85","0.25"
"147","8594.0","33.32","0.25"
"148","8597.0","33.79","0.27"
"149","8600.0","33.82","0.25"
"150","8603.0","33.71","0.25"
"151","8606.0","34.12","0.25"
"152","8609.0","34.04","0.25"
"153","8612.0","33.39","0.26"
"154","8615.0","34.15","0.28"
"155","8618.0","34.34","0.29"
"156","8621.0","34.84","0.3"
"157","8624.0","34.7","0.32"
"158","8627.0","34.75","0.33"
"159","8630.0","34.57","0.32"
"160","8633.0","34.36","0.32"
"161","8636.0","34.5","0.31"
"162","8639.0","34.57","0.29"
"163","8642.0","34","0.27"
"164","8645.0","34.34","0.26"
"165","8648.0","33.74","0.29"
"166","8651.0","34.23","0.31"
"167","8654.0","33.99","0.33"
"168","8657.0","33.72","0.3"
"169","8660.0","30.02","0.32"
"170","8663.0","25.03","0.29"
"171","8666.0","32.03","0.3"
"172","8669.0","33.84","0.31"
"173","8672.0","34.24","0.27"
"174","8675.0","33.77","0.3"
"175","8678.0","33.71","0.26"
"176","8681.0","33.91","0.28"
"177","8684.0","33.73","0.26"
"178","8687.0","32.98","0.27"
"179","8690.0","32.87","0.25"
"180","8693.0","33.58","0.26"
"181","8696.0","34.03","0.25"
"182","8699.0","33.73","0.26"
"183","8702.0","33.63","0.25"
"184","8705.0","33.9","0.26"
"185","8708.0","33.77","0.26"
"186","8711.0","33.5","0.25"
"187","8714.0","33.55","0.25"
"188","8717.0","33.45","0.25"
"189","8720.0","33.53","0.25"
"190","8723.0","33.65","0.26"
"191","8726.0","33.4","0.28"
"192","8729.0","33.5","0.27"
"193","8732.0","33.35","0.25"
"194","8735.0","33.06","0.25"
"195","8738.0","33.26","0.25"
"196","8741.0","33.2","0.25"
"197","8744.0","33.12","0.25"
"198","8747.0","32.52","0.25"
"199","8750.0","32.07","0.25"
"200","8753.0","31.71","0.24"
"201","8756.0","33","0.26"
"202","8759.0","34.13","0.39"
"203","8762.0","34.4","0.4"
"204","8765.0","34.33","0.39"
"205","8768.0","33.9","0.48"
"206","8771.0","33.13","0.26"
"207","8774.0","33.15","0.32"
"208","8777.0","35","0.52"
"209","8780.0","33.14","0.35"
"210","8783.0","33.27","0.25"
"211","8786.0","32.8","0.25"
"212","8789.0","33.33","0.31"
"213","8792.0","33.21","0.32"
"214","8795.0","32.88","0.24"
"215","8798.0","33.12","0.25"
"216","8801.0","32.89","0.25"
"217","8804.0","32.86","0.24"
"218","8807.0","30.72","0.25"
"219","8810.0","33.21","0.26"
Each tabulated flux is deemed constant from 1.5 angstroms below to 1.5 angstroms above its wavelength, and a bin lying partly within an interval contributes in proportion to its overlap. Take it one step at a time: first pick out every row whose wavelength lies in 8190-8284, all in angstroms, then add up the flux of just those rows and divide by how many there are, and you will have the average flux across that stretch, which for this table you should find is 36.8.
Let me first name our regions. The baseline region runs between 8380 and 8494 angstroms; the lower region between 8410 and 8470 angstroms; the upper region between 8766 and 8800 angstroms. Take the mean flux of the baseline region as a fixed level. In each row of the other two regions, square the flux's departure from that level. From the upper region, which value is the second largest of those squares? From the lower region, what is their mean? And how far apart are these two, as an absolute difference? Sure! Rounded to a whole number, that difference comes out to 7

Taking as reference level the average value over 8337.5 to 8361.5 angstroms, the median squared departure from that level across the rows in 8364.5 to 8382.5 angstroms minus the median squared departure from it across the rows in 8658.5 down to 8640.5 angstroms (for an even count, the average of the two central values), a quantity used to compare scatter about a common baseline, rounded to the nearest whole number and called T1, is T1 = -5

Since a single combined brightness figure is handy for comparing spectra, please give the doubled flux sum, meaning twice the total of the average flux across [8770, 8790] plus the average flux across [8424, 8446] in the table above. 137.9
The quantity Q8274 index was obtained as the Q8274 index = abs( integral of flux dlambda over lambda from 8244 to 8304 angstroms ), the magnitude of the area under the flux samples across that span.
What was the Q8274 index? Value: 2205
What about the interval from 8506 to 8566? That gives 2012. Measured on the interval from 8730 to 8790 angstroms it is 1998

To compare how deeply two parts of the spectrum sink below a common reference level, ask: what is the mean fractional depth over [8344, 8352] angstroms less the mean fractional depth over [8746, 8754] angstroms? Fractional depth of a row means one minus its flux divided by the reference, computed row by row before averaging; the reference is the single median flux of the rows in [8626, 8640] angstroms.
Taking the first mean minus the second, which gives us -0.126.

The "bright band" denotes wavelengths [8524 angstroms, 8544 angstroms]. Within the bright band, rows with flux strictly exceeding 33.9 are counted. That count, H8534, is 5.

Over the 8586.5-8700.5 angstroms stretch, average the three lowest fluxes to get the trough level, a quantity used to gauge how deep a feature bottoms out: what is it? 29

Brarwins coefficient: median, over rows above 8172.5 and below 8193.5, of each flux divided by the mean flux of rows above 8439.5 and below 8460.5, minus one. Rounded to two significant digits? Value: 0.052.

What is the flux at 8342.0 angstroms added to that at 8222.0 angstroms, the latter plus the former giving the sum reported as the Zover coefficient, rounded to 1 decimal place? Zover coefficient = 73.3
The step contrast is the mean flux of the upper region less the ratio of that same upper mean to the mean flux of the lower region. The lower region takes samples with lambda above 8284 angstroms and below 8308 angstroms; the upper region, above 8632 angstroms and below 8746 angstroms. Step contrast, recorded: 32.4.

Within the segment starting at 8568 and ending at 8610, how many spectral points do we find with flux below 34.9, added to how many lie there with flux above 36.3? 13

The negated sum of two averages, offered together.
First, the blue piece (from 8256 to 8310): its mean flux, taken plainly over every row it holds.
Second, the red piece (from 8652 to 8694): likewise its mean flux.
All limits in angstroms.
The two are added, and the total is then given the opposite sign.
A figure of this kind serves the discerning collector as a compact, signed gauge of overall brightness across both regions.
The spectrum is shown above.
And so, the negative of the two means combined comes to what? -69.4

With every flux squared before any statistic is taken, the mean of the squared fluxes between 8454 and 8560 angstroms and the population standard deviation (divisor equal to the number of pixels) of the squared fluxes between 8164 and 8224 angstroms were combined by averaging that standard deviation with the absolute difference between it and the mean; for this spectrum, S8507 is 584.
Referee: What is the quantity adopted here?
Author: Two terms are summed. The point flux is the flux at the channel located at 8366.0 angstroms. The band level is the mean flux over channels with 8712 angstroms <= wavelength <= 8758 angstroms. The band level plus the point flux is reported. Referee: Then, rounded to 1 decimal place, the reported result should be 69.3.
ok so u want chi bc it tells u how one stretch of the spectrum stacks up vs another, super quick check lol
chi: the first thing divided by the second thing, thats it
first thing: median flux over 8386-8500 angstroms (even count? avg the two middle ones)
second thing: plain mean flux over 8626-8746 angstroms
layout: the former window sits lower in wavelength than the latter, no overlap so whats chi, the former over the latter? 1.06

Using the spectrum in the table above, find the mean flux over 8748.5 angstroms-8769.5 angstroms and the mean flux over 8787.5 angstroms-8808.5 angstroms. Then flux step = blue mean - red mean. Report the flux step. 0.6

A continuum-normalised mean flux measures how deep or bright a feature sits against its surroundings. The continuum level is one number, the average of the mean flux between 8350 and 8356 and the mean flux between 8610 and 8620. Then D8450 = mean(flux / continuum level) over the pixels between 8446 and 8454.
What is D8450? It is 1.01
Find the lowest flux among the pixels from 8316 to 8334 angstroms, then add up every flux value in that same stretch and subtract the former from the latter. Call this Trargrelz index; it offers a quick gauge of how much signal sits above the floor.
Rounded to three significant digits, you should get 181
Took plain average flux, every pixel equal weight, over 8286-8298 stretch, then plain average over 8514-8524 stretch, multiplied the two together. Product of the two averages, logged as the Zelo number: 1280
